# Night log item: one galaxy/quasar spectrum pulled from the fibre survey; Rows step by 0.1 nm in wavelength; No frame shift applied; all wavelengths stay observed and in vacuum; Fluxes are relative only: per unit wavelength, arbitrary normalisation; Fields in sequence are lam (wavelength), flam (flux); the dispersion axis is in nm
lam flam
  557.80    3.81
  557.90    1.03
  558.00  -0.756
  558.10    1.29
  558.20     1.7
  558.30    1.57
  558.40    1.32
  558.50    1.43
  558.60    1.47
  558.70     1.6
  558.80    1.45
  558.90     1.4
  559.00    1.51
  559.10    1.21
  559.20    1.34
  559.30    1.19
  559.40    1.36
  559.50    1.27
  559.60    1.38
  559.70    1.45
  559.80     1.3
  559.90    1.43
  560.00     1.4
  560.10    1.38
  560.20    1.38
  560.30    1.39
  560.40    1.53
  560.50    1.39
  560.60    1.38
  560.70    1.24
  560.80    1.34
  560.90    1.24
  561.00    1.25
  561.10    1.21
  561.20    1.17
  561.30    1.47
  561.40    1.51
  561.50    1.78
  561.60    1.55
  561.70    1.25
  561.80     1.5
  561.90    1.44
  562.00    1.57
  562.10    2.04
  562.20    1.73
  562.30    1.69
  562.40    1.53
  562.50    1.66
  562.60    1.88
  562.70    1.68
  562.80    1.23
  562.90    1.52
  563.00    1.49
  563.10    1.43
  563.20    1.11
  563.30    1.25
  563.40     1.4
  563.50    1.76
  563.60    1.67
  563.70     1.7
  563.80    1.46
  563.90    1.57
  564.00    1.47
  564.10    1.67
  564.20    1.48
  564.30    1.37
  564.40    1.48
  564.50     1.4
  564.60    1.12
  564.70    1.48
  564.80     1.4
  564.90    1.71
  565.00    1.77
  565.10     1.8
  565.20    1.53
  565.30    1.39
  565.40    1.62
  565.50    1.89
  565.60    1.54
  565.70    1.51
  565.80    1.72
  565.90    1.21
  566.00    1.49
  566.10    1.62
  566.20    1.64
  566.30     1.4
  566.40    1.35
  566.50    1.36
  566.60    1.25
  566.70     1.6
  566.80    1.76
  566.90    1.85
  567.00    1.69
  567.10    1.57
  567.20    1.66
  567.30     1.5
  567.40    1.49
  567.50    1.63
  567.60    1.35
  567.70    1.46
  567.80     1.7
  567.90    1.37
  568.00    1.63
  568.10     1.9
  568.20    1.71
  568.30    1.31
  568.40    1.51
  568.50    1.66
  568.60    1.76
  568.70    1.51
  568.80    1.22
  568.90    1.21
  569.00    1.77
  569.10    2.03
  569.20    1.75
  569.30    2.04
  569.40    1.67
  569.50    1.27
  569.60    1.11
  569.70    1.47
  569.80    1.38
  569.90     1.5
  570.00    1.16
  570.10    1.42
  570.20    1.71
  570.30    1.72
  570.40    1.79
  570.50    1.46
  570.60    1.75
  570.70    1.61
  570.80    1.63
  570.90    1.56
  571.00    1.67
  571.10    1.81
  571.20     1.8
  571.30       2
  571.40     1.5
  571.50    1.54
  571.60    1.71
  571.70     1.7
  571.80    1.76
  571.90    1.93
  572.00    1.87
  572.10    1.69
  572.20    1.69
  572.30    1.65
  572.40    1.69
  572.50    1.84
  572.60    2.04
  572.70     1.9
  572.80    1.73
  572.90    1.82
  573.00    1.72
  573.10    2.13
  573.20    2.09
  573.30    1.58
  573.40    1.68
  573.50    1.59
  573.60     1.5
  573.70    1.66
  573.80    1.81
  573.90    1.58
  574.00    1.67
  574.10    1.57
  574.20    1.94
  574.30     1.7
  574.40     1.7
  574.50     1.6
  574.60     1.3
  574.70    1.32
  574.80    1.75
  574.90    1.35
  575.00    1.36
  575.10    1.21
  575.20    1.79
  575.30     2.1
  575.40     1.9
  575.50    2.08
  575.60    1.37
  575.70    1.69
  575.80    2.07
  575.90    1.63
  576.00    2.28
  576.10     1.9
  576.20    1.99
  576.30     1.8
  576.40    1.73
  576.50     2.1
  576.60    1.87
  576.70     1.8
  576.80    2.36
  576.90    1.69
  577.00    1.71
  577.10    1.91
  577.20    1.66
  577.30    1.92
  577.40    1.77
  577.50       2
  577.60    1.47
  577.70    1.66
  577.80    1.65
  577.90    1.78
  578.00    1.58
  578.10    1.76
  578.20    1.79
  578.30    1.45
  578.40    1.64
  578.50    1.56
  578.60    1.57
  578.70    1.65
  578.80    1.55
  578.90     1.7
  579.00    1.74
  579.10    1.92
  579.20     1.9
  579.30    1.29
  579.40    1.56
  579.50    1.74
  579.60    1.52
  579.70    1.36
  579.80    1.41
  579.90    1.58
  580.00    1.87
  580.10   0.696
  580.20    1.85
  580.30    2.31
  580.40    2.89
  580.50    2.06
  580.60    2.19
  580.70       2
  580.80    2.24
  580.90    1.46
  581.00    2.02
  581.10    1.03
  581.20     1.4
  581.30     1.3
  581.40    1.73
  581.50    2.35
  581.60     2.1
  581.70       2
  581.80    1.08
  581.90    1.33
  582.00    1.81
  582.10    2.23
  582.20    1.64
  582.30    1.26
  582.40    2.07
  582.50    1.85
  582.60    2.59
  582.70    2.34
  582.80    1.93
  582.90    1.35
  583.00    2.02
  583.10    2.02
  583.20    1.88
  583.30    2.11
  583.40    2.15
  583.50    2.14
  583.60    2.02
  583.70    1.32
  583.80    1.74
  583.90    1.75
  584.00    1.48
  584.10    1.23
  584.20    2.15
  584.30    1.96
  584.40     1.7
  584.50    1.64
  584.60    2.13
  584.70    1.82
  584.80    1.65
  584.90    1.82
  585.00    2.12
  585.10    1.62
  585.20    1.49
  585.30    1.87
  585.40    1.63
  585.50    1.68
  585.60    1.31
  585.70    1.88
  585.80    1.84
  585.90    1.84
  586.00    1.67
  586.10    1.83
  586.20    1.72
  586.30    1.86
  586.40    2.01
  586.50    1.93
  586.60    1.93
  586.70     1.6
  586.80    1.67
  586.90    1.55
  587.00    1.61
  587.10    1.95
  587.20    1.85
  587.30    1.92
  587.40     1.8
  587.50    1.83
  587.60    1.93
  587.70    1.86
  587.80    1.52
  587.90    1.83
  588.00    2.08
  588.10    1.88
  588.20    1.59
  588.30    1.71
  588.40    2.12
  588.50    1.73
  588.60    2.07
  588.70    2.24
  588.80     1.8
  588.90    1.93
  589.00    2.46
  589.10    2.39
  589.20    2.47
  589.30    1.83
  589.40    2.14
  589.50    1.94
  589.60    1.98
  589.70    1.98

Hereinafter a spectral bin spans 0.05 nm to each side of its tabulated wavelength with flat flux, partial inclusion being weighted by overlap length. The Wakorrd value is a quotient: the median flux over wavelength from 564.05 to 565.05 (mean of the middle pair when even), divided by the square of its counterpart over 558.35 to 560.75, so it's 0.77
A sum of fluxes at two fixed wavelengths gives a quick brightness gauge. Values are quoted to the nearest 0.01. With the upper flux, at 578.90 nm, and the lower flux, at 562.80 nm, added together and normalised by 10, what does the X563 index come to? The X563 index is 0.29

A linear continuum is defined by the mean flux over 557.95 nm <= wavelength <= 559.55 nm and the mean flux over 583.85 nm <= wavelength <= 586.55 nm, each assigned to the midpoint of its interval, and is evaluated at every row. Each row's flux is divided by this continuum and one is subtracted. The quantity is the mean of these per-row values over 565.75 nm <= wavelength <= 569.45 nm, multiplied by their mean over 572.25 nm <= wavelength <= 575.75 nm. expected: 0.0089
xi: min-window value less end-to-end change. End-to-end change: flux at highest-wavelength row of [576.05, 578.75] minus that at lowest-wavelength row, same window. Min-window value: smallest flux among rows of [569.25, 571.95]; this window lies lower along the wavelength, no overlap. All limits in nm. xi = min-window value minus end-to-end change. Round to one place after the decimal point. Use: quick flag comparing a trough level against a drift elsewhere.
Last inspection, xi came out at 1.4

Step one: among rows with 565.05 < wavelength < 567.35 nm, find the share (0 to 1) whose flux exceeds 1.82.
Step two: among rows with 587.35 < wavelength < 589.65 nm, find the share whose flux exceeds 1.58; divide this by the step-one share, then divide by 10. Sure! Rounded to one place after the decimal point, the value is 1.1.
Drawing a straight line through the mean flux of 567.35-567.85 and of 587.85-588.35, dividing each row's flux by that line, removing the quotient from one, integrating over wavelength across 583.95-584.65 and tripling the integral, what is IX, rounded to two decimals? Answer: 0.01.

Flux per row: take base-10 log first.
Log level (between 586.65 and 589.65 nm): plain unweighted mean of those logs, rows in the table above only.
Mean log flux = 0.28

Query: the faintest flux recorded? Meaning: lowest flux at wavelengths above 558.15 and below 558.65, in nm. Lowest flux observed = 1.32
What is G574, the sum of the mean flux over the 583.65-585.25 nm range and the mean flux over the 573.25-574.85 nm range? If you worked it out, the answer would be 3.35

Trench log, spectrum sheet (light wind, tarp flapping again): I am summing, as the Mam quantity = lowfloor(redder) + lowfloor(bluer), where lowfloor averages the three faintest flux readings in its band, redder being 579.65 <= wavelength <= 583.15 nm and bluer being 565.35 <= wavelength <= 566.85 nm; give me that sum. 2.21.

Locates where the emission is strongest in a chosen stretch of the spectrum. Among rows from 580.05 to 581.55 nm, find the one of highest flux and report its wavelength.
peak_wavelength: 580.40 nm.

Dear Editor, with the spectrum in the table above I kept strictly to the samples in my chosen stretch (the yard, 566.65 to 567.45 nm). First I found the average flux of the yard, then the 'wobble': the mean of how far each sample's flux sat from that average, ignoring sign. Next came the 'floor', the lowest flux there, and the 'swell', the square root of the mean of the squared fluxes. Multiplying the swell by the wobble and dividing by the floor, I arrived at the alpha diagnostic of 0.110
